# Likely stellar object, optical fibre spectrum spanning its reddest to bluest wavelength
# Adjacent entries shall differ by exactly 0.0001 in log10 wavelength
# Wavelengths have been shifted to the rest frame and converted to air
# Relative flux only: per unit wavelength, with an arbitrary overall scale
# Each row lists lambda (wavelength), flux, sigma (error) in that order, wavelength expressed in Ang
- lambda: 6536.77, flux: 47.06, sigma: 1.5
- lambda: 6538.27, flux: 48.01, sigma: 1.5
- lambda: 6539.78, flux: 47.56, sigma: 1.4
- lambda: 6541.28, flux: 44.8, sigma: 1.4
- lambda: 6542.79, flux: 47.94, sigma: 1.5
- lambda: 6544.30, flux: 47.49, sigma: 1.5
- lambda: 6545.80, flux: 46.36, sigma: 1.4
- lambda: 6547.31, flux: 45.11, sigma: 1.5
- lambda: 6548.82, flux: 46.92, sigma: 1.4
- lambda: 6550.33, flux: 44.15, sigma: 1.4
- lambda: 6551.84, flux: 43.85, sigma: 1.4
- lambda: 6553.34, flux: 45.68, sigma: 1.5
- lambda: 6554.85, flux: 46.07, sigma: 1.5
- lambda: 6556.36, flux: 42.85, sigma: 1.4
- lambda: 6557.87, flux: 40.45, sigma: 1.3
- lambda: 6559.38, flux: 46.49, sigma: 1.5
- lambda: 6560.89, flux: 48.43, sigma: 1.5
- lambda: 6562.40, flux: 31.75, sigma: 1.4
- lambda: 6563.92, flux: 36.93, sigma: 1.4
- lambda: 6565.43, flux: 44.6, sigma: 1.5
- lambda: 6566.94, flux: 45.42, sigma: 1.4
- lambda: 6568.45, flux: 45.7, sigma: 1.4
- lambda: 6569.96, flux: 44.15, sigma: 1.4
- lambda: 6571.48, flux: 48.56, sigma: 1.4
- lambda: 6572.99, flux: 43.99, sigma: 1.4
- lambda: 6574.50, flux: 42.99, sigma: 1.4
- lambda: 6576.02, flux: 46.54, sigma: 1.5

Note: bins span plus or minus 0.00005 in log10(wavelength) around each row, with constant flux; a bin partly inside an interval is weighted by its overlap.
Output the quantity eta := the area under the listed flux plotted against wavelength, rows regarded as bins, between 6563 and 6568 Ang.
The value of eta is 211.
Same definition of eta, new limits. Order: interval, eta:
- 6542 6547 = 235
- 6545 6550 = 230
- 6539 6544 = 234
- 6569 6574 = 227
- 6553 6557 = 179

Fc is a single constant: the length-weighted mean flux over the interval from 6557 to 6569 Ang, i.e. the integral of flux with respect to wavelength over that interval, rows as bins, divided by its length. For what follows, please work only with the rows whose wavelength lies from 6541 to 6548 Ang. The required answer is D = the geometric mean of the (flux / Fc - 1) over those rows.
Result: 0.088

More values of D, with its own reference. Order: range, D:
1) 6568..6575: 0.047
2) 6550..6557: 0.039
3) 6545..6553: 0.061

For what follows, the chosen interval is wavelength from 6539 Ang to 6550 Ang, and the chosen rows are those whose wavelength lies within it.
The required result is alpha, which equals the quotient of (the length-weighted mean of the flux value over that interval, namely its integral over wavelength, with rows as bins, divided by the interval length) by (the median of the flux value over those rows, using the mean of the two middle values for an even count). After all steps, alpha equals 0.99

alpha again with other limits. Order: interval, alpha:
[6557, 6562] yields 0.95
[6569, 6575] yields 1.02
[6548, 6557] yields 1.00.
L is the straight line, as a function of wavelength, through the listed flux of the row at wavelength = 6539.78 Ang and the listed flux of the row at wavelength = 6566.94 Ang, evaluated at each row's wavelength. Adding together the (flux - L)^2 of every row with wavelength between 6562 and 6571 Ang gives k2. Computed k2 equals 275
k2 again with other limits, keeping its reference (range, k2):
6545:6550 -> 4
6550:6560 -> 59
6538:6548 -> 12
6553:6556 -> 1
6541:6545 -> 7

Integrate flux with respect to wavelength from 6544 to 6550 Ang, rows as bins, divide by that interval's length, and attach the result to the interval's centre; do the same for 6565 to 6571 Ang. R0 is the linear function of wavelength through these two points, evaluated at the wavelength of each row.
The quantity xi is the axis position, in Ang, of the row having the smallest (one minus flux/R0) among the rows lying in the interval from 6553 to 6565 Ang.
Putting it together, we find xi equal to 6560.89 Ang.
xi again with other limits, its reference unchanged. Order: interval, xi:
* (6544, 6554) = 6544.30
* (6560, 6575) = 6571.48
